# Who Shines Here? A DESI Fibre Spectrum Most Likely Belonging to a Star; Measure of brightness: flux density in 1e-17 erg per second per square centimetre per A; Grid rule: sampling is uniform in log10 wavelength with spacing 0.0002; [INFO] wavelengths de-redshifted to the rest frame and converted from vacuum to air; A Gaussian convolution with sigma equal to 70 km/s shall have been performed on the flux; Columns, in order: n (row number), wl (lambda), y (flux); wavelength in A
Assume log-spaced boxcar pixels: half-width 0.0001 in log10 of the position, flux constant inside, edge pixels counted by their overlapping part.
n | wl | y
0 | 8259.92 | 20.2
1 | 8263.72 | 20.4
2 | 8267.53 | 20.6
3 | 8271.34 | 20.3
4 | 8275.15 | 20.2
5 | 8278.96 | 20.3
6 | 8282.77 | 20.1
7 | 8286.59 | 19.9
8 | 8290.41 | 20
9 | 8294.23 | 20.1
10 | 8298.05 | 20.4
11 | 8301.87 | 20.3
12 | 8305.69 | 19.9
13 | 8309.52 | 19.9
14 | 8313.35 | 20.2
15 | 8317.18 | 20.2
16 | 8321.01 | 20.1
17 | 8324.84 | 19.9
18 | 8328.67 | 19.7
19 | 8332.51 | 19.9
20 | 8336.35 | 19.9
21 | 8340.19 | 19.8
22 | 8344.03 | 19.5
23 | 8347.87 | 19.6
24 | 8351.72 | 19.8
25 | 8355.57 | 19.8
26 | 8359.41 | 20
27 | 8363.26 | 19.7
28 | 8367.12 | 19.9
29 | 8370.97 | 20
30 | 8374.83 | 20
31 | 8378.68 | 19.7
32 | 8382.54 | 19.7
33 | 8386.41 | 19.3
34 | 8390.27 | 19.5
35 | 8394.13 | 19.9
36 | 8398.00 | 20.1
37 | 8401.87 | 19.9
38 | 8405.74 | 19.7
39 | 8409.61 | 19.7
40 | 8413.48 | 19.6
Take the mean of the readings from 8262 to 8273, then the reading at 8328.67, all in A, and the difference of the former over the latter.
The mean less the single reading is 0.73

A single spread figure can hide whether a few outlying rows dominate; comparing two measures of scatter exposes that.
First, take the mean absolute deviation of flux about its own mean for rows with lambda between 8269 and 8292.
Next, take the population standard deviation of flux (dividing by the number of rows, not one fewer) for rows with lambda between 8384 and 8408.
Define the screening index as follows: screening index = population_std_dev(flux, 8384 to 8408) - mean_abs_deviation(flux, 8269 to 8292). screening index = 0.14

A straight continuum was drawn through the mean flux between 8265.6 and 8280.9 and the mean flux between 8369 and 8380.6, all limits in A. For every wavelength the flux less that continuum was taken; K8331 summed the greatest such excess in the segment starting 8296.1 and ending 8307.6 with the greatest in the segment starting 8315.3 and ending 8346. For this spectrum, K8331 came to 0.20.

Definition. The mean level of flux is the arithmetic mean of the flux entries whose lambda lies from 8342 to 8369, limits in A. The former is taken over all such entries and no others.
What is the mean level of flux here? 19.76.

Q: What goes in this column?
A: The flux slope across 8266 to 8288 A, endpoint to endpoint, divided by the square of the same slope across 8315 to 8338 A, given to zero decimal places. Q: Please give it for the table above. -150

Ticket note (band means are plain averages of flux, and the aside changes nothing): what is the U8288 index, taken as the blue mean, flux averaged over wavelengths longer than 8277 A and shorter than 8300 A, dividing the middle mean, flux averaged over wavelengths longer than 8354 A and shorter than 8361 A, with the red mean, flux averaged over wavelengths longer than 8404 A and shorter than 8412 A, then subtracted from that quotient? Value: -18.7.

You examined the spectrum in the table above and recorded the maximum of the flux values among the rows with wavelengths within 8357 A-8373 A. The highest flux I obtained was 20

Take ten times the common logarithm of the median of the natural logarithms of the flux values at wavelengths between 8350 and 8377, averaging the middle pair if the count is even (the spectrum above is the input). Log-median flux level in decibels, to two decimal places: 4.76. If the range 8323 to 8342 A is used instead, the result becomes 4.76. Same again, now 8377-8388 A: 4.74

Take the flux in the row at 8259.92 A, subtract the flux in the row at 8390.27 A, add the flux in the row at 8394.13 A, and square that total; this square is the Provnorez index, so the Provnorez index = 424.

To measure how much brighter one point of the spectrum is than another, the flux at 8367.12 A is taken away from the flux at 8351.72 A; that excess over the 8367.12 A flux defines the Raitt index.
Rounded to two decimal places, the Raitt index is -0.10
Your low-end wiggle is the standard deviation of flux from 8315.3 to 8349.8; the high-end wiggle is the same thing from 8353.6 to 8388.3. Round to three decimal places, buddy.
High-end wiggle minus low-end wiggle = 0.002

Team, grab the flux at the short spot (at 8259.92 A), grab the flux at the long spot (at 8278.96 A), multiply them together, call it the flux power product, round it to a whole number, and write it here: 410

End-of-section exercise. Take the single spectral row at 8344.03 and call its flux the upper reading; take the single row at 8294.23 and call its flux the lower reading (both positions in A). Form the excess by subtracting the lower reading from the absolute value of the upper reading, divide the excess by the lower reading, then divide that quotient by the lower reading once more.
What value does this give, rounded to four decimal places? -0.0015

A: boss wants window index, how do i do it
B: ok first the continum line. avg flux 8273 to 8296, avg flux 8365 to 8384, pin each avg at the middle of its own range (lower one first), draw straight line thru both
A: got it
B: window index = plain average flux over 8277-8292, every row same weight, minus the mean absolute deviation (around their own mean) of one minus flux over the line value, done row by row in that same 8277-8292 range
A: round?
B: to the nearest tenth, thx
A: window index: 20.1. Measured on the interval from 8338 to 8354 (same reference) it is 19.7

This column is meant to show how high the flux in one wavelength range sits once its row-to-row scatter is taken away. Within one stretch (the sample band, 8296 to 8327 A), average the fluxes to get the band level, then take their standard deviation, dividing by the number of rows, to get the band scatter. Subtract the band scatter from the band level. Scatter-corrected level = 19.9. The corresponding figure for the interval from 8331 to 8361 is 19.6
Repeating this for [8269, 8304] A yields 20.0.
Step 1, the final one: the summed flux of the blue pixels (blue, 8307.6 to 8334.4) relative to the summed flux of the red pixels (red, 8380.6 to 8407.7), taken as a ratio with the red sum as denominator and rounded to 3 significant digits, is 1.01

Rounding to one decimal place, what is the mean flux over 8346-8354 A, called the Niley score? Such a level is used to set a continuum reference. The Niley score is 19.7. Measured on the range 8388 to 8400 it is 19.8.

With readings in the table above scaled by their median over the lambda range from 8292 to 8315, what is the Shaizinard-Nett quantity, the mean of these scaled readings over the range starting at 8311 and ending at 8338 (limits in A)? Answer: 0.992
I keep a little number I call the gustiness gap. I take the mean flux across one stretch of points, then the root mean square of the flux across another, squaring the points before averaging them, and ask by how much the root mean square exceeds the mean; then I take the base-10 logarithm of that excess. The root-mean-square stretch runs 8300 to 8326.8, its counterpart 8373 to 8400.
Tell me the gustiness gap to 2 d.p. -0.48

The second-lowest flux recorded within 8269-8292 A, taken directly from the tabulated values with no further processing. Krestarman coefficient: 20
